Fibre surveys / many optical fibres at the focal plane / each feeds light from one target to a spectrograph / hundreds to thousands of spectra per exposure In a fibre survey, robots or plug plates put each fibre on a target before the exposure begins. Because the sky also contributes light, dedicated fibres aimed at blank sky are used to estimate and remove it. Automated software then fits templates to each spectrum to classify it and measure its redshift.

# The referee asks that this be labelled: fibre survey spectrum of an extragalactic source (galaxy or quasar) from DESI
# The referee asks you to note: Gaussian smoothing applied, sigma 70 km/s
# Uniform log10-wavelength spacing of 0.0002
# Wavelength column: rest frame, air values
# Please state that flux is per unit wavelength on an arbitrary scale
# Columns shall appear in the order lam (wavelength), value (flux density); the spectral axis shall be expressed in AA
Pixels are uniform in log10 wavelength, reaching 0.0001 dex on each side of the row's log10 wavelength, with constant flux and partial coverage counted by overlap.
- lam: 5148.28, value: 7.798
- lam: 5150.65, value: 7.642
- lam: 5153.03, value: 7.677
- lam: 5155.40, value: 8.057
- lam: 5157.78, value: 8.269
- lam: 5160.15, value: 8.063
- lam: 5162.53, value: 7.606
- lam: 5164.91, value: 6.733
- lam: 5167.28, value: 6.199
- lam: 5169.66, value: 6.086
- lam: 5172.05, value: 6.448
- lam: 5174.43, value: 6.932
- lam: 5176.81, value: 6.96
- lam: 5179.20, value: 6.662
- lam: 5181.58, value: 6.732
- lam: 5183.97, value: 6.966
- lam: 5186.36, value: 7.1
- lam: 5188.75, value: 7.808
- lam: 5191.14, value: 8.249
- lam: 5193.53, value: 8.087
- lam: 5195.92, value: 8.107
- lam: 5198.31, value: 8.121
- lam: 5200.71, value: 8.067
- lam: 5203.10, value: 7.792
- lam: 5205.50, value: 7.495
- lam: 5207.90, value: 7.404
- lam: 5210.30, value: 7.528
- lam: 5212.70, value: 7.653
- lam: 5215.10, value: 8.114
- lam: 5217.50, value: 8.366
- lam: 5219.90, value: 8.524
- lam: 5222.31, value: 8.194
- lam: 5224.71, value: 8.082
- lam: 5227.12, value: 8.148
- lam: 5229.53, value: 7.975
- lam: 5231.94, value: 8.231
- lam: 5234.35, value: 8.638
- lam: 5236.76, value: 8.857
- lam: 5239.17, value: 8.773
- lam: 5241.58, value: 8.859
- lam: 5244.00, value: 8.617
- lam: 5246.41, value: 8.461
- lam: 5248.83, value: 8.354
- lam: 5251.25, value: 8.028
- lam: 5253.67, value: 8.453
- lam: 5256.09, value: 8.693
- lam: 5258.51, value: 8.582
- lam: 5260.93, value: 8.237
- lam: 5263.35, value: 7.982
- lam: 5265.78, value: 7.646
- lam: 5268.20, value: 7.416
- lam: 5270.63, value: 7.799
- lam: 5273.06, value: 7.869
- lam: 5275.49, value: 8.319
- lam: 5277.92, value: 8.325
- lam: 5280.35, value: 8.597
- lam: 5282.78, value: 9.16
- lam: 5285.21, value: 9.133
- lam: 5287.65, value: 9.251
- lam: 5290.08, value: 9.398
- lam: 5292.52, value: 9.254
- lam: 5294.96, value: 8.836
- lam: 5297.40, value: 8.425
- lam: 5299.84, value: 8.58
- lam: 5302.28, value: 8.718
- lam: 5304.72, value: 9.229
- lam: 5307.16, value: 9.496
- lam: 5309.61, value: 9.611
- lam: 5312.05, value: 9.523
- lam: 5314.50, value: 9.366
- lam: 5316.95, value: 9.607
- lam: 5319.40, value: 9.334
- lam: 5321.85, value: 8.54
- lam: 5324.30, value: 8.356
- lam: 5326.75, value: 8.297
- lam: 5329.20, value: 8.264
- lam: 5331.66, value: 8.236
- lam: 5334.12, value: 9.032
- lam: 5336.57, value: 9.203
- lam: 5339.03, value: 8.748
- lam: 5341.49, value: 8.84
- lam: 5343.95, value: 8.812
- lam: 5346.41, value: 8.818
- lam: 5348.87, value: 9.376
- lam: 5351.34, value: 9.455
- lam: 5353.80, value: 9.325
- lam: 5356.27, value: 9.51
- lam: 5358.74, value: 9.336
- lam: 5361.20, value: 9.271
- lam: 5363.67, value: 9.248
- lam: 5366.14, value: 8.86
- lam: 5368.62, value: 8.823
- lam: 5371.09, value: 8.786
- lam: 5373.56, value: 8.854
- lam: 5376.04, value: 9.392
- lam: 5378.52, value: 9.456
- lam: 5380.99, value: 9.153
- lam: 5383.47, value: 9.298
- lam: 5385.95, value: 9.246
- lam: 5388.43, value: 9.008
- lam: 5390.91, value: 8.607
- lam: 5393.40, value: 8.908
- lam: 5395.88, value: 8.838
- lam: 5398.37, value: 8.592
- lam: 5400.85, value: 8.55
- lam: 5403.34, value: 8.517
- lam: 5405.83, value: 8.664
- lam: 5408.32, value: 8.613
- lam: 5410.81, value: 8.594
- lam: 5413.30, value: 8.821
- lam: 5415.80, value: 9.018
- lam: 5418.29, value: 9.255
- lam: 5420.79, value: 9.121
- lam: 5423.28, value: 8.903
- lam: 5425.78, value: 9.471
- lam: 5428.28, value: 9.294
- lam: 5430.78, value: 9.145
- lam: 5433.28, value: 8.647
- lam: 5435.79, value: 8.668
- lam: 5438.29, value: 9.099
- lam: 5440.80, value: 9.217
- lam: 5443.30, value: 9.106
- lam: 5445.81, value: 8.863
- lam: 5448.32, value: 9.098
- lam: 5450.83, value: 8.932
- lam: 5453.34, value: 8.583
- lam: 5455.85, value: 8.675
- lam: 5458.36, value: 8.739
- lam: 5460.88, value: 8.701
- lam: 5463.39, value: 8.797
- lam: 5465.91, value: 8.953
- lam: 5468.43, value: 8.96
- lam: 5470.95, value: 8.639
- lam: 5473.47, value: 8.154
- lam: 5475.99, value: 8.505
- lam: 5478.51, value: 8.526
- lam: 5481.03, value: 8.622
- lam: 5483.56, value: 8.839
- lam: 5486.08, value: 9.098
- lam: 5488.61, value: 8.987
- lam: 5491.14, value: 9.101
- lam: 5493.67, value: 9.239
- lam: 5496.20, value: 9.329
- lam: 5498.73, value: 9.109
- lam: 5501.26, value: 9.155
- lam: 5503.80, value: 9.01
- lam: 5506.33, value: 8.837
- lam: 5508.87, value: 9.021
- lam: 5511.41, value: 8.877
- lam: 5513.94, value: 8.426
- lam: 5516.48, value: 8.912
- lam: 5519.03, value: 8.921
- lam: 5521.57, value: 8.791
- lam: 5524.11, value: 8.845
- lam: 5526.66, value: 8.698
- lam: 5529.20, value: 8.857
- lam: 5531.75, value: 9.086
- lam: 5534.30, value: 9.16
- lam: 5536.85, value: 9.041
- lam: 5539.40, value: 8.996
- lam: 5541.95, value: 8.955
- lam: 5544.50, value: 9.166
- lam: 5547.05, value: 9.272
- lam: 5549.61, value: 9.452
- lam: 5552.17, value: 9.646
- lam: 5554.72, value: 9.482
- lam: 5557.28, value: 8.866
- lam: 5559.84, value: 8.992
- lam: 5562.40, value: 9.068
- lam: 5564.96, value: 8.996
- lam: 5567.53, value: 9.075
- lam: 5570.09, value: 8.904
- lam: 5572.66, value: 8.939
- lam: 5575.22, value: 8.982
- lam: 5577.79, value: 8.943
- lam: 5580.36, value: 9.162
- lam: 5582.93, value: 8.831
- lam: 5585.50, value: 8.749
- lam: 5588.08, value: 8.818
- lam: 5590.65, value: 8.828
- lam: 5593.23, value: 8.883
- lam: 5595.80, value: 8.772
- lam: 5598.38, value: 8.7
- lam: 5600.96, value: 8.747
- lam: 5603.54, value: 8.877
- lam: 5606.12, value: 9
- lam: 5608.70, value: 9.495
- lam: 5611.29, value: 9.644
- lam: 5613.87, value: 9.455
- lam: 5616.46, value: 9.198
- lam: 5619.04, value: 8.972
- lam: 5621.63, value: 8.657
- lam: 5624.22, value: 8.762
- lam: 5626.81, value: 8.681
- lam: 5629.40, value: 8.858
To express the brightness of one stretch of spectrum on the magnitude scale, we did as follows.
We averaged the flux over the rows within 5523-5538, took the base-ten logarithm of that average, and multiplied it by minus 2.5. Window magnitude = -2.38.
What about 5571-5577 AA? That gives -2.38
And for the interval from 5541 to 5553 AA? -2.42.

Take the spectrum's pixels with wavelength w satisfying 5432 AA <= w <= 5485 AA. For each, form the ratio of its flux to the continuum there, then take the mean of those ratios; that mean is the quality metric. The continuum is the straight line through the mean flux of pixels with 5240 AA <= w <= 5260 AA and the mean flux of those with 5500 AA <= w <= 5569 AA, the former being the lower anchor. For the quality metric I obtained 0.99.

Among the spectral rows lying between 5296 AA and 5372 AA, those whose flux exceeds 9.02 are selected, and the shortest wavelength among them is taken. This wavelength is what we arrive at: 5304.72 AA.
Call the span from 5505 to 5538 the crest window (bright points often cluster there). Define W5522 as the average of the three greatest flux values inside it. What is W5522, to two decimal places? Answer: 9.10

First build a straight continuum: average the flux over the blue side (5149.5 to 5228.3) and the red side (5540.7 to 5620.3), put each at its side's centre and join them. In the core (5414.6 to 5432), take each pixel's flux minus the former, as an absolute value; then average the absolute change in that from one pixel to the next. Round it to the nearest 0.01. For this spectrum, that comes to 0.25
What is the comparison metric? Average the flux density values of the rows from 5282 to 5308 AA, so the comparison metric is 9.04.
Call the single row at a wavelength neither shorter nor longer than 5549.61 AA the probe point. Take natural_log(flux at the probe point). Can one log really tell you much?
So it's 2.25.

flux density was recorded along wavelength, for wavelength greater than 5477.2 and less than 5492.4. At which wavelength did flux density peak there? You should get 5491.14 AA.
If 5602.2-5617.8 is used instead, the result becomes 5611.29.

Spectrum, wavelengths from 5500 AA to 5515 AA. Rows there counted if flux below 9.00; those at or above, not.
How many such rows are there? 3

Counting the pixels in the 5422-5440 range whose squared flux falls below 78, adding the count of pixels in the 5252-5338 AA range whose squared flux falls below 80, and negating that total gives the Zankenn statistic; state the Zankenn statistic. -23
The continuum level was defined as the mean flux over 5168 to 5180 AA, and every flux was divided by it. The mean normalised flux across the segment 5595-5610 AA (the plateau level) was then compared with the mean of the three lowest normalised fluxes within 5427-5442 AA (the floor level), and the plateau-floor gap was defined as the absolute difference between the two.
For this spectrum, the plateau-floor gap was 0.02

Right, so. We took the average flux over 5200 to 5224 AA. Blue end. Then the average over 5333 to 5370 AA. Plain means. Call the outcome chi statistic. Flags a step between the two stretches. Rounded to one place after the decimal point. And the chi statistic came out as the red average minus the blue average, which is 1.2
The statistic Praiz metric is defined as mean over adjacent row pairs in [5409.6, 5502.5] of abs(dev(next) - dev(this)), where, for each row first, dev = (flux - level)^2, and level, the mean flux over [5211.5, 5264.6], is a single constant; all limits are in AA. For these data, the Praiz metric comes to 0.21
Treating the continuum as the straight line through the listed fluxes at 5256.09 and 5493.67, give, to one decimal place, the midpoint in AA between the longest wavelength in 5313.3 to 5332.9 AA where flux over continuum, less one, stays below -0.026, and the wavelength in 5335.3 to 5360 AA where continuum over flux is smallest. 5344.0 AA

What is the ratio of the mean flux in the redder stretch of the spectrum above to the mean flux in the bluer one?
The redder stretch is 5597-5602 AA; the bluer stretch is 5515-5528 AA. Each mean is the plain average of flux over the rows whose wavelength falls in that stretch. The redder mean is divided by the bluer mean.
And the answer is 0.99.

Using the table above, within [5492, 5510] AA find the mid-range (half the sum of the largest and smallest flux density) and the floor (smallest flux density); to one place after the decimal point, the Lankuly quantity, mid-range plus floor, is 17.9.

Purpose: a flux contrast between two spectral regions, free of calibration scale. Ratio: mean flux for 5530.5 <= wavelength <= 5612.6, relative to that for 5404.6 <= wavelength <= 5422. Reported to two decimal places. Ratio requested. 1.02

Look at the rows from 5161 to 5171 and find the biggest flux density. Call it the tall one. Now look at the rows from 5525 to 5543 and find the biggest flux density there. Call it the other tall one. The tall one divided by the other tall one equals 0.83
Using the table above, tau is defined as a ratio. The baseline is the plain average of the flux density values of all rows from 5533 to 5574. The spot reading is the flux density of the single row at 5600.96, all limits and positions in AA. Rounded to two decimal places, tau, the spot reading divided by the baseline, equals 0.96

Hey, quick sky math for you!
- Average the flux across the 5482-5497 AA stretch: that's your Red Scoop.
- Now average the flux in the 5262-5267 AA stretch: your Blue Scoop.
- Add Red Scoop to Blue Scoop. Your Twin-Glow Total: 16.9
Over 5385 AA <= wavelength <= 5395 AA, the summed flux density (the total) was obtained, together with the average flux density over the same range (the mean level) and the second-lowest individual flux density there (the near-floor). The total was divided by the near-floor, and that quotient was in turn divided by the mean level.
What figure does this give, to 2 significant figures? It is 0.45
